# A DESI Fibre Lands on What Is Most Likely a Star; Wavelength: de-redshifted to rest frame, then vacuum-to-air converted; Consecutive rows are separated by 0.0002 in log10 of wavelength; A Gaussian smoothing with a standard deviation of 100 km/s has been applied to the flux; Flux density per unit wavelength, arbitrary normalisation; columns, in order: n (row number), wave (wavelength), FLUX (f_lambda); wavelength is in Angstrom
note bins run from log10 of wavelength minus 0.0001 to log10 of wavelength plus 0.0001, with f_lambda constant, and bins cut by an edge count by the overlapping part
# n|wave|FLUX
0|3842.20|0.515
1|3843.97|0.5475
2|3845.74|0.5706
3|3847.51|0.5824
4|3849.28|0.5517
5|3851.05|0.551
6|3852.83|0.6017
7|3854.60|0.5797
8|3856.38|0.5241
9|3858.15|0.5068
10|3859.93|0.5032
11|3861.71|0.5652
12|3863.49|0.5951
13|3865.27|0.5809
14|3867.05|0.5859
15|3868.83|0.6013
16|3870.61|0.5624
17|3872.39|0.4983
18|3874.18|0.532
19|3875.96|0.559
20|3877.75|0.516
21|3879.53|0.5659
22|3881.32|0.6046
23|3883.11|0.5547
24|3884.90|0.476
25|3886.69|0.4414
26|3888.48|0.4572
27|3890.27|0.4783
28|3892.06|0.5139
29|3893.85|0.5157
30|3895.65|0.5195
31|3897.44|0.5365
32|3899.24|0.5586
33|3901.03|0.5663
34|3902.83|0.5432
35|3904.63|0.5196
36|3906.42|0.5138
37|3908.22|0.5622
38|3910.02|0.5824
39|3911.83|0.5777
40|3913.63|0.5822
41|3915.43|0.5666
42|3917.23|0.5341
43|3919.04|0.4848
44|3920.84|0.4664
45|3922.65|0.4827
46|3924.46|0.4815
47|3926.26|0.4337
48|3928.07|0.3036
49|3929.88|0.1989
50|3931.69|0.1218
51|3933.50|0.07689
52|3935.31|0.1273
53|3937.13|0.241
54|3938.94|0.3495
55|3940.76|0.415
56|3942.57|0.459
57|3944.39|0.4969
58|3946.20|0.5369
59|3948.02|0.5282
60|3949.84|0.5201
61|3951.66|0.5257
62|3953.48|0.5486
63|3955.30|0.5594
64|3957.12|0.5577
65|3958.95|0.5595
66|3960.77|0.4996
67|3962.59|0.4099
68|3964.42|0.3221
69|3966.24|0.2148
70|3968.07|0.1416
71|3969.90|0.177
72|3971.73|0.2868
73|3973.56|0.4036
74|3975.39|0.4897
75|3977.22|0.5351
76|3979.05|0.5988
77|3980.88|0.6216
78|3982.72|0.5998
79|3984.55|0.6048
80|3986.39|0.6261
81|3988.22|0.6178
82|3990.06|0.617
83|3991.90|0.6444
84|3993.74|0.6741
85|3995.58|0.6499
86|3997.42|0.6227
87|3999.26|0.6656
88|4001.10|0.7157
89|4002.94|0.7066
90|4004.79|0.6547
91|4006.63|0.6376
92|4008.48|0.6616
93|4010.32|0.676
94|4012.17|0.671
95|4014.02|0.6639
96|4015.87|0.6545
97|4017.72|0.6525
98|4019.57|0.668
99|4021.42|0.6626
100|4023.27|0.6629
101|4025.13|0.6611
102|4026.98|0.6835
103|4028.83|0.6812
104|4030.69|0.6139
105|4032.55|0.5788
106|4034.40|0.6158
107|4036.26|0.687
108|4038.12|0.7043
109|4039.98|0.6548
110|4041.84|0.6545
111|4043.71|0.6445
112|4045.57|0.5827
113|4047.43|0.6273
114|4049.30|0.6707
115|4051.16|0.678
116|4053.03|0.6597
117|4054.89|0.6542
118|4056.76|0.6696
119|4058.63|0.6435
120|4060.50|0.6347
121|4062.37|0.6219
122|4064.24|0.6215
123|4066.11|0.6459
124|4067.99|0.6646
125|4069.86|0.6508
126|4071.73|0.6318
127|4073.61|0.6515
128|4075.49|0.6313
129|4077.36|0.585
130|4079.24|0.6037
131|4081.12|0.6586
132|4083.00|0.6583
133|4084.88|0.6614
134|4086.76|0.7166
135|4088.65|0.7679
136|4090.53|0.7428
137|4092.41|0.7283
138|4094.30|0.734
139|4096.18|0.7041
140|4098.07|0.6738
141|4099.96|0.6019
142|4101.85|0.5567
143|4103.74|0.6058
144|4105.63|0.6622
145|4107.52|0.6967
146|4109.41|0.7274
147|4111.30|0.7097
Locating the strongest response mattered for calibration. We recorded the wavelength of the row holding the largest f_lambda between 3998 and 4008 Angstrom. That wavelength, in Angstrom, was 4001.10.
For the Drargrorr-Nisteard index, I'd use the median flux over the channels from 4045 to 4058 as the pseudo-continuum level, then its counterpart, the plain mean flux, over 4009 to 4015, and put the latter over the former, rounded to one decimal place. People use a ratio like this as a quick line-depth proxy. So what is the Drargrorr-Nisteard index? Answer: 1.0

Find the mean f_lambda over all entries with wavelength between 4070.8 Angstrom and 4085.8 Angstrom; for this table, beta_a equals 0.64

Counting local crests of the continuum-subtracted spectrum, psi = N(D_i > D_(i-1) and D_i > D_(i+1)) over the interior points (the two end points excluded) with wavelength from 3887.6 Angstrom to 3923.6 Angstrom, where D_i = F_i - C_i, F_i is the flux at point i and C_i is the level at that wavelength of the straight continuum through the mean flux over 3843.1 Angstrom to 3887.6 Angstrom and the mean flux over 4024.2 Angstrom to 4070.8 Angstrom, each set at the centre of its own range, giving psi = 3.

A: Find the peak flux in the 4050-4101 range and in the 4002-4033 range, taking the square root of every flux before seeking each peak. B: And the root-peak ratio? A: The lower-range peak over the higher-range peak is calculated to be 0.96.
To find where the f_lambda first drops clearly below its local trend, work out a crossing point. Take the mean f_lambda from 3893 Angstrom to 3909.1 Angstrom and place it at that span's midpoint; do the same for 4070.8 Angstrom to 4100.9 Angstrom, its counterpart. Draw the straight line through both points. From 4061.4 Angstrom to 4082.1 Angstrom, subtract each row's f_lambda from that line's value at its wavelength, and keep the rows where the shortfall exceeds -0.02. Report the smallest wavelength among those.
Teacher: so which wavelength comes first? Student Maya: 4062.37 Angstrom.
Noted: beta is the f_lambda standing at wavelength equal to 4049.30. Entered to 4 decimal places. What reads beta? 0.6707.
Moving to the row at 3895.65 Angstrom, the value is 0.5195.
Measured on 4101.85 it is 0.5567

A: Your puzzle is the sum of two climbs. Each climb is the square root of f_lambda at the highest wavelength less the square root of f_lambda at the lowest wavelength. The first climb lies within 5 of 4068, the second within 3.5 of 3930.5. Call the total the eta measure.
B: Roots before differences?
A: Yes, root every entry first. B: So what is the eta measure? -0.27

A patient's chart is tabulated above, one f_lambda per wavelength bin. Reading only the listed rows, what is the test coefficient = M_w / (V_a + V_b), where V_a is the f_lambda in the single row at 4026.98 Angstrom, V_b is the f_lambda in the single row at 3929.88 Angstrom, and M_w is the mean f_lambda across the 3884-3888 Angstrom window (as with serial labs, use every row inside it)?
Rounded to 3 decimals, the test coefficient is 0.520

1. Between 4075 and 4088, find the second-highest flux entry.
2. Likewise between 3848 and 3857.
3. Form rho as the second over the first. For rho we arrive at 0.88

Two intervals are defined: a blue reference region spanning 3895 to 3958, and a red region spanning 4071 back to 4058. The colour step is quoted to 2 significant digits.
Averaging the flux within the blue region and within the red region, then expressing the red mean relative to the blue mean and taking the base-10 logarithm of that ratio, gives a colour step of 0.14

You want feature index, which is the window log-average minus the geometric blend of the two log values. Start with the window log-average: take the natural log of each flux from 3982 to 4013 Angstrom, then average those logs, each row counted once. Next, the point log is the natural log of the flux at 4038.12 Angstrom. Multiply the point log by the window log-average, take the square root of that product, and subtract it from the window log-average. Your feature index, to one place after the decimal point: -0.8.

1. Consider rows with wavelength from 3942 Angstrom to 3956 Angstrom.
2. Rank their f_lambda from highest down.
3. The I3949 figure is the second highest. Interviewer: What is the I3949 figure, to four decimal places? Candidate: 0.5486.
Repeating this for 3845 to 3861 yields 0.5824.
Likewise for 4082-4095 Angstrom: 0.7428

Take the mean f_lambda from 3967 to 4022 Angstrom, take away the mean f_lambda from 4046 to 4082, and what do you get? -0.056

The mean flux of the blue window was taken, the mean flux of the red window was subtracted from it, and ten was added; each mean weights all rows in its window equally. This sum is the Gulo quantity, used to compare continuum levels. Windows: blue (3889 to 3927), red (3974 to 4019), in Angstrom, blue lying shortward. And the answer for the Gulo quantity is 9.9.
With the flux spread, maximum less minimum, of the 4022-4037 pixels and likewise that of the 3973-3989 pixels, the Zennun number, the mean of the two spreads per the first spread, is 1.5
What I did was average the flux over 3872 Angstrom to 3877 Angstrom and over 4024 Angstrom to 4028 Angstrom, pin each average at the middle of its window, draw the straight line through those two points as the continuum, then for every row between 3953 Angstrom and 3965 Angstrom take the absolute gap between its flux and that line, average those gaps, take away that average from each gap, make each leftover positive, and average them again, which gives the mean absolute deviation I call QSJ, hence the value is 0.075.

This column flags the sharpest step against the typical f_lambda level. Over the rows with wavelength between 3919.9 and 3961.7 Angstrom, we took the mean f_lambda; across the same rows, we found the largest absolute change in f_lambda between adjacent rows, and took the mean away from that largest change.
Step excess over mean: -0.28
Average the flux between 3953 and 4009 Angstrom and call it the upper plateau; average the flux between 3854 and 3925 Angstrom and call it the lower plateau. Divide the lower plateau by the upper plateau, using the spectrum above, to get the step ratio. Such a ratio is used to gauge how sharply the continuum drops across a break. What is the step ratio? 1.00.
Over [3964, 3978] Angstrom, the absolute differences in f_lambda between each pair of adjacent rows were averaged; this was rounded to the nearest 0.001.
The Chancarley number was 0.082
